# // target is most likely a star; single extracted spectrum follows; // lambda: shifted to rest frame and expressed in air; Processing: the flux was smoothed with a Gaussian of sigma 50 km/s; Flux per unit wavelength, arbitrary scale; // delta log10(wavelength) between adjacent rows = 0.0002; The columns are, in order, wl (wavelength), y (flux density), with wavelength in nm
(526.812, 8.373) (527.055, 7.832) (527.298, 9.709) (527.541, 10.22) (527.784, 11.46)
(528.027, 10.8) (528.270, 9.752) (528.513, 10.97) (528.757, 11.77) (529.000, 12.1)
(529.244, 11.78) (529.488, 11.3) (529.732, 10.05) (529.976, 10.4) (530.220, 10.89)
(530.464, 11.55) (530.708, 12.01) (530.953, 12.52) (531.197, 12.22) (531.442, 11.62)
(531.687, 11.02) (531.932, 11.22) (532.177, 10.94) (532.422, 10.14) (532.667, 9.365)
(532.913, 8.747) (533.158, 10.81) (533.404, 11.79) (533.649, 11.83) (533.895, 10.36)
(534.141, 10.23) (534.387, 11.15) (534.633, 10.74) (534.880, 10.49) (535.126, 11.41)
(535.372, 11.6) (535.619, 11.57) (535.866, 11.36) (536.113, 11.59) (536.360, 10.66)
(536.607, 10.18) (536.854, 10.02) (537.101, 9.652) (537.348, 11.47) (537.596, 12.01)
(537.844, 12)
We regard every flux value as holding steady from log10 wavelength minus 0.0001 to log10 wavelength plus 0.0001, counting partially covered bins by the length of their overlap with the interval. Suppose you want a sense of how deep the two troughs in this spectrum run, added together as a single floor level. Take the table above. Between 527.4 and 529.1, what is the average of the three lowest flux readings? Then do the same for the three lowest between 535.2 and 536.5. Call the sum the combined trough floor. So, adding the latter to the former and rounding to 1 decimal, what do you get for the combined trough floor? 21.5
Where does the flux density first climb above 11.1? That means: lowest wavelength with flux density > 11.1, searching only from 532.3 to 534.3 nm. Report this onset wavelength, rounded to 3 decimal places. 533.404 nm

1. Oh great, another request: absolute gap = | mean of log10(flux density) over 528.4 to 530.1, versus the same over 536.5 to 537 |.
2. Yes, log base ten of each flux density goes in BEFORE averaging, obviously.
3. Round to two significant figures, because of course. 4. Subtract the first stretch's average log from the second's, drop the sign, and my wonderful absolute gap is 0.044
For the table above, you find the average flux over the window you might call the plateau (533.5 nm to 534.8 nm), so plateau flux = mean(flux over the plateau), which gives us 10.9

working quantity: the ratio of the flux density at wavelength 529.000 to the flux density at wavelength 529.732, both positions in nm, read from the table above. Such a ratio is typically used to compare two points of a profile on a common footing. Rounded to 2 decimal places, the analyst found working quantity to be 1.20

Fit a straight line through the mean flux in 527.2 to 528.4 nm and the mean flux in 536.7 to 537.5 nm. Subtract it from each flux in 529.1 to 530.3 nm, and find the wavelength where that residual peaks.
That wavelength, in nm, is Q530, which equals 529.244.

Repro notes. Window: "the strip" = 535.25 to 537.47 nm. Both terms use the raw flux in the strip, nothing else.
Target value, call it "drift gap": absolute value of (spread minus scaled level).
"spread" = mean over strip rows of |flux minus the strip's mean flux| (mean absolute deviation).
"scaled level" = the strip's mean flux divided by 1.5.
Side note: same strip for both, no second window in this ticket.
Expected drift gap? 6.6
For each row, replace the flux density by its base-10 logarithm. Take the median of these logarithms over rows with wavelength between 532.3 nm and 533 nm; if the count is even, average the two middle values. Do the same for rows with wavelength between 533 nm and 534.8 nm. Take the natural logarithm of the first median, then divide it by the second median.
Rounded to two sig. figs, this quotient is -0.028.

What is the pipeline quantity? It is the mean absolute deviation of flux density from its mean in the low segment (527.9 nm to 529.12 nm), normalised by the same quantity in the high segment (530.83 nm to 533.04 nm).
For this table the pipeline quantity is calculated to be 0.7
